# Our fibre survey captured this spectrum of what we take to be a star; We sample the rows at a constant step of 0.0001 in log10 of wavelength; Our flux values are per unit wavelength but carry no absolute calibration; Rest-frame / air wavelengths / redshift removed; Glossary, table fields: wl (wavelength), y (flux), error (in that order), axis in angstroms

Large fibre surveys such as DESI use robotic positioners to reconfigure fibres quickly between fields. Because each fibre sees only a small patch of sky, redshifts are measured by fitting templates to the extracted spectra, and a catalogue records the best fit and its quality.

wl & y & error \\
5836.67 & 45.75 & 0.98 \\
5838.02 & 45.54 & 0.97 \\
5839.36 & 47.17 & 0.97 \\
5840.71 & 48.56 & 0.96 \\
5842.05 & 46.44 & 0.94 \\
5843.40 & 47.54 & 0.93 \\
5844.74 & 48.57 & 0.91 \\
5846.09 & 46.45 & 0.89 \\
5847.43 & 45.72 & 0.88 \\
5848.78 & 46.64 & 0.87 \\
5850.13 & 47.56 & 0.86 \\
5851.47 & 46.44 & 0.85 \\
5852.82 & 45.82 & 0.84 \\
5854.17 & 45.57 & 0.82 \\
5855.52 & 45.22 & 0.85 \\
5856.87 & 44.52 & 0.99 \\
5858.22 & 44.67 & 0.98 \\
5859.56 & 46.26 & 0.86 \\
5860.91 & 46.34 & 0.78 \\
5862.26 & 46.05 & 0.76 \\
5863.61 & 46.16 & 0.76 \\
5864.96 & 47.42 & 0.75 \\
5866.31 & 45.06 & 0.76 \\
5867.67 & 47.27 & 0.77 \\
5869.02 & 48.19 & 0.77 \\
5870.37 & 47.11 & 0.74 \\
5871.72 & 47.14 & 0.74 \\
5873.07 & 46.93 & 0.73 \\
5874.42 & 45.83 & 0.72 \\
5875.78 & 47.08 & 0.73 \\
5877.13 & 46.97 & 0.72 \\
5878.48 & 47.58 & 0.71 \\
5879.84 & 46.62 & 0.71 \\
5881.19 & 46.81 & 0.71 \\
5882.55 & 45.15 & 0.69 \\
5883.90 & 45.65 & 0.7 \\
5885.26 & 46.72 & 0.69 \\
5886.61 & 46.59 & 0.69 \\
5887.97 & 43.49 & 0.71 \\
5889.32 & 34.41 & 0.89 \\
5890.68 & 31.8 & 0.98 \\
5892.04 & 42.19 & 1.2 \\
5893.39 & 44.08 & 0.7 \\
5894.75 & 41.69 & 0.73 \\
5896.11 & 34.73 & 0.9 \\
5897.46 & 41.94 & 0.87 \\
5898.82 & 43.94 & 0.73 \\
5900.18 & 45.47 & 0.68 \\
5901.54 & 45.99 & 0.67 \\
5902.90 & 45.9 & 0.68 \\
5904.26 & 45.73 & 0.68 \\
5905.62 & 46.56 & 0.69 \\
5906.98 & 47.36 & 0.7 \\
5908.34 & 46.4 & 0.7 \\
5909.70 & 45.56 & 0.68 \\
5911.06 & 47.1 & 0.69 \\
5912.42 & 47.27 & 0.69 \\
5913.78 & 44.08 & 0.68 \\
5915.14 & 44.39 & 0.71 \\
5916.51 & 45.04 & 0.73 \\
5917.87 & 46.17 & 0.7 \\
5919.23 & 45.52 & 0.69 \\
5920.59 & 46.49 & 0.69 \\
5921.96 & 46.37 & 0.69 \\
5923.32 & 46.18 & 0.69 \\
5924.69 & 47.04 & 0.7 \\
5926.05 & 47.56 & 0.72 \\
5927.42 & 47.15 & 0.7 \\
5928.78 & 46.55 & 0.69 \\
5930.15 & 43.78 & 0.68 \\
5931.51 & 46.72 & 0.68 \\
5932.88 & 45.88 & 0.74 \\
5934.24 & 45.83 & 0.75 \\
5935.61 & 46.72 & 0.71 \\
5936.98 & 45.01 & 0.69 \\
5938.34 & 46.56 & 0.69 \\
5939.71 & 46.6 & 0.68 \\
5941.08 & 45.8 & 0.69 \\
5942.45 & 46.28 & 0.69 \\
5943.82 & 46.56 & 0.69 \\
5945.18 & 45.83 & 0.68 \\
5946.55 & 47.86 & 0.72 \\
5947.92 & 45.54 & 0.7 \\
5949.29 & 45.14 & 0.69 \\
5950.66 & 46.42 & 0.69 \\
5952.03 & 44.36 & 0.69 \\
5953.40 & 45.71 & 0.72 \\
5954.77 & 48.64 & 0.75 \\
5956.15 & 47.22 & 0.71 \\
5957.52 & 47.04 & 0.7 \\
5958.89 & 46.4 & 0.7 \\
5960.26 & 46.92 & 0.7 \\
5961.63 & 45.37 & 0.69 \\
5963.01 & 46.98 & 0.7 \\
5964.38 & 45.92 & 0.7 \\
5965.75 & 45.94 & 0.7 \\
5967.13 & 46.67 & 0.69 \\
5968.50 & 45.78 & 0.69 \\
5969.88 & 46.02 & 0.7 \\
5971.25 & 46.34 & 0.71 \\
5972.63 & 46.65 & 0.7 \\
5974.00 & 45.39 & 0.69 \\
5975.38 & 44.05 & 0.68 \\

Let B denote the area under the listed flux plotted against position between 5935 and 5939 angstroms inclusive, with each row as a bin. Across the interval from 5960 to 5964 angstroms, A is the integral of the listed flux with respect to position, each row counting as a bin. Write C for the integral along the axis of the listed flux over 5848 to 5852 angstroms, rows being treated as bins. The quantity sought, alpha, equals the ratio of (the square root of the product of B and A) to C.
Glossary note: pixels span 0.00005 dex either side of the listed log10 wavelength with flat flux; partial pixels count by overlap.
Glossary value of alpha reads 0.99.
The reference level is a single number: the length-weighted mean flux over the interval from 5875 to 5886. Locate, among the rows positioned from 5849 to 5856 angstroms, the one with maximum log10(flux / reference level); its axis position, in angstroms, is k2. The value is 5850.13 angstroms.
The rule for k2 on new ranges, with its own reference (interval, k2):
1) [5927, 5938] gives 5927.42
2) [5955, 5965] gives 5956.15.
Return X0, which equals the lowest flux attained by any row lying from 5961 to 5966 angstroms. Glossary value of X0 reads 45.37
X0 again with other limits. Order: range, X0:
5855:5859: 44.52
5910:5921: 44.08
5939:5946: 45.8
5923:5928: 46.18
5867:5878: 45.83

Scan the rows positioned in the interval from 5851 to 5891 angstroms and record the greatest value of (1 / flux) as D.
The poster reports 0.0314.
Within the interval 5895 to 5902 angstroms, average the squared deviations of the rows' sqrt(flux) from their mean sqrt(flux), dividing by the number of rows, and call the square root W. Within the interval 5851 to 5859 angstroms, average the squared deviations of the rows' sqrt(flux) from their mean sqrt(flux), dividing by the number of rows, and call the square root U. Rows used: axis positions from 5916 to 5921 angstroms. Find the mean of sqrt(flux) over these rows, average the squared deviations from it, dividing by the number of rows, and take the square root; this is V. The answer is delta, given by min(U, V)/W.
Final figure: 0.13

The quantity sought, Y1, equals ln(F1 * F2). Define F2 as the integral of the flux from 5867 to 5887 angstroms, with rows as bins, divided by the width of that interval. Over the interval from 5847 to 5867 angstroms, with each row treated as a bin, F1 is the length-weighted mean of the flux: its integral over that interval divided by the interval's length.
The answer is 7.673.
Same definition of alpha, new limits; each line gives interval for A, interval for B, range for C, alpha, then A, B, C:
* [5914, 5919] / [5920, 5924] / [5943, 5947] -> 1.09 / 226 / 185.2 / 187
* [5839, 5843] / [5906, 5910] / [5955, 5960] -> 0.80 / 189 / 186.2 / 235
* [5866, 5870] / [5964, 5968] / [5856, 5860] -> 1.03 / 188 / 184.8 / 181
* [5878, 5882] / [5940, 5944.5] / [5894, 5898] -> 1.25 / 187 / 208.1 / 158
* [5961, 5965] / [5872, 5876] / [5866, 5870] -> 0.99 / 184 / 186.3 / 188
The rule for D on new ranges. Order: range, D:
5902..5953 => 0.0228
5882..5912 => 0.0314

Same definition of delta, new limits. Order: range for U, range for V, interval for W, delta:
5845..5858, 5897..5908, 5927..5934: 0.70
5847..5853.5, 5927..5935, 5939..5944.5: 2.07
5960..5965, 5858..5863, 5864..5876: 0.79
